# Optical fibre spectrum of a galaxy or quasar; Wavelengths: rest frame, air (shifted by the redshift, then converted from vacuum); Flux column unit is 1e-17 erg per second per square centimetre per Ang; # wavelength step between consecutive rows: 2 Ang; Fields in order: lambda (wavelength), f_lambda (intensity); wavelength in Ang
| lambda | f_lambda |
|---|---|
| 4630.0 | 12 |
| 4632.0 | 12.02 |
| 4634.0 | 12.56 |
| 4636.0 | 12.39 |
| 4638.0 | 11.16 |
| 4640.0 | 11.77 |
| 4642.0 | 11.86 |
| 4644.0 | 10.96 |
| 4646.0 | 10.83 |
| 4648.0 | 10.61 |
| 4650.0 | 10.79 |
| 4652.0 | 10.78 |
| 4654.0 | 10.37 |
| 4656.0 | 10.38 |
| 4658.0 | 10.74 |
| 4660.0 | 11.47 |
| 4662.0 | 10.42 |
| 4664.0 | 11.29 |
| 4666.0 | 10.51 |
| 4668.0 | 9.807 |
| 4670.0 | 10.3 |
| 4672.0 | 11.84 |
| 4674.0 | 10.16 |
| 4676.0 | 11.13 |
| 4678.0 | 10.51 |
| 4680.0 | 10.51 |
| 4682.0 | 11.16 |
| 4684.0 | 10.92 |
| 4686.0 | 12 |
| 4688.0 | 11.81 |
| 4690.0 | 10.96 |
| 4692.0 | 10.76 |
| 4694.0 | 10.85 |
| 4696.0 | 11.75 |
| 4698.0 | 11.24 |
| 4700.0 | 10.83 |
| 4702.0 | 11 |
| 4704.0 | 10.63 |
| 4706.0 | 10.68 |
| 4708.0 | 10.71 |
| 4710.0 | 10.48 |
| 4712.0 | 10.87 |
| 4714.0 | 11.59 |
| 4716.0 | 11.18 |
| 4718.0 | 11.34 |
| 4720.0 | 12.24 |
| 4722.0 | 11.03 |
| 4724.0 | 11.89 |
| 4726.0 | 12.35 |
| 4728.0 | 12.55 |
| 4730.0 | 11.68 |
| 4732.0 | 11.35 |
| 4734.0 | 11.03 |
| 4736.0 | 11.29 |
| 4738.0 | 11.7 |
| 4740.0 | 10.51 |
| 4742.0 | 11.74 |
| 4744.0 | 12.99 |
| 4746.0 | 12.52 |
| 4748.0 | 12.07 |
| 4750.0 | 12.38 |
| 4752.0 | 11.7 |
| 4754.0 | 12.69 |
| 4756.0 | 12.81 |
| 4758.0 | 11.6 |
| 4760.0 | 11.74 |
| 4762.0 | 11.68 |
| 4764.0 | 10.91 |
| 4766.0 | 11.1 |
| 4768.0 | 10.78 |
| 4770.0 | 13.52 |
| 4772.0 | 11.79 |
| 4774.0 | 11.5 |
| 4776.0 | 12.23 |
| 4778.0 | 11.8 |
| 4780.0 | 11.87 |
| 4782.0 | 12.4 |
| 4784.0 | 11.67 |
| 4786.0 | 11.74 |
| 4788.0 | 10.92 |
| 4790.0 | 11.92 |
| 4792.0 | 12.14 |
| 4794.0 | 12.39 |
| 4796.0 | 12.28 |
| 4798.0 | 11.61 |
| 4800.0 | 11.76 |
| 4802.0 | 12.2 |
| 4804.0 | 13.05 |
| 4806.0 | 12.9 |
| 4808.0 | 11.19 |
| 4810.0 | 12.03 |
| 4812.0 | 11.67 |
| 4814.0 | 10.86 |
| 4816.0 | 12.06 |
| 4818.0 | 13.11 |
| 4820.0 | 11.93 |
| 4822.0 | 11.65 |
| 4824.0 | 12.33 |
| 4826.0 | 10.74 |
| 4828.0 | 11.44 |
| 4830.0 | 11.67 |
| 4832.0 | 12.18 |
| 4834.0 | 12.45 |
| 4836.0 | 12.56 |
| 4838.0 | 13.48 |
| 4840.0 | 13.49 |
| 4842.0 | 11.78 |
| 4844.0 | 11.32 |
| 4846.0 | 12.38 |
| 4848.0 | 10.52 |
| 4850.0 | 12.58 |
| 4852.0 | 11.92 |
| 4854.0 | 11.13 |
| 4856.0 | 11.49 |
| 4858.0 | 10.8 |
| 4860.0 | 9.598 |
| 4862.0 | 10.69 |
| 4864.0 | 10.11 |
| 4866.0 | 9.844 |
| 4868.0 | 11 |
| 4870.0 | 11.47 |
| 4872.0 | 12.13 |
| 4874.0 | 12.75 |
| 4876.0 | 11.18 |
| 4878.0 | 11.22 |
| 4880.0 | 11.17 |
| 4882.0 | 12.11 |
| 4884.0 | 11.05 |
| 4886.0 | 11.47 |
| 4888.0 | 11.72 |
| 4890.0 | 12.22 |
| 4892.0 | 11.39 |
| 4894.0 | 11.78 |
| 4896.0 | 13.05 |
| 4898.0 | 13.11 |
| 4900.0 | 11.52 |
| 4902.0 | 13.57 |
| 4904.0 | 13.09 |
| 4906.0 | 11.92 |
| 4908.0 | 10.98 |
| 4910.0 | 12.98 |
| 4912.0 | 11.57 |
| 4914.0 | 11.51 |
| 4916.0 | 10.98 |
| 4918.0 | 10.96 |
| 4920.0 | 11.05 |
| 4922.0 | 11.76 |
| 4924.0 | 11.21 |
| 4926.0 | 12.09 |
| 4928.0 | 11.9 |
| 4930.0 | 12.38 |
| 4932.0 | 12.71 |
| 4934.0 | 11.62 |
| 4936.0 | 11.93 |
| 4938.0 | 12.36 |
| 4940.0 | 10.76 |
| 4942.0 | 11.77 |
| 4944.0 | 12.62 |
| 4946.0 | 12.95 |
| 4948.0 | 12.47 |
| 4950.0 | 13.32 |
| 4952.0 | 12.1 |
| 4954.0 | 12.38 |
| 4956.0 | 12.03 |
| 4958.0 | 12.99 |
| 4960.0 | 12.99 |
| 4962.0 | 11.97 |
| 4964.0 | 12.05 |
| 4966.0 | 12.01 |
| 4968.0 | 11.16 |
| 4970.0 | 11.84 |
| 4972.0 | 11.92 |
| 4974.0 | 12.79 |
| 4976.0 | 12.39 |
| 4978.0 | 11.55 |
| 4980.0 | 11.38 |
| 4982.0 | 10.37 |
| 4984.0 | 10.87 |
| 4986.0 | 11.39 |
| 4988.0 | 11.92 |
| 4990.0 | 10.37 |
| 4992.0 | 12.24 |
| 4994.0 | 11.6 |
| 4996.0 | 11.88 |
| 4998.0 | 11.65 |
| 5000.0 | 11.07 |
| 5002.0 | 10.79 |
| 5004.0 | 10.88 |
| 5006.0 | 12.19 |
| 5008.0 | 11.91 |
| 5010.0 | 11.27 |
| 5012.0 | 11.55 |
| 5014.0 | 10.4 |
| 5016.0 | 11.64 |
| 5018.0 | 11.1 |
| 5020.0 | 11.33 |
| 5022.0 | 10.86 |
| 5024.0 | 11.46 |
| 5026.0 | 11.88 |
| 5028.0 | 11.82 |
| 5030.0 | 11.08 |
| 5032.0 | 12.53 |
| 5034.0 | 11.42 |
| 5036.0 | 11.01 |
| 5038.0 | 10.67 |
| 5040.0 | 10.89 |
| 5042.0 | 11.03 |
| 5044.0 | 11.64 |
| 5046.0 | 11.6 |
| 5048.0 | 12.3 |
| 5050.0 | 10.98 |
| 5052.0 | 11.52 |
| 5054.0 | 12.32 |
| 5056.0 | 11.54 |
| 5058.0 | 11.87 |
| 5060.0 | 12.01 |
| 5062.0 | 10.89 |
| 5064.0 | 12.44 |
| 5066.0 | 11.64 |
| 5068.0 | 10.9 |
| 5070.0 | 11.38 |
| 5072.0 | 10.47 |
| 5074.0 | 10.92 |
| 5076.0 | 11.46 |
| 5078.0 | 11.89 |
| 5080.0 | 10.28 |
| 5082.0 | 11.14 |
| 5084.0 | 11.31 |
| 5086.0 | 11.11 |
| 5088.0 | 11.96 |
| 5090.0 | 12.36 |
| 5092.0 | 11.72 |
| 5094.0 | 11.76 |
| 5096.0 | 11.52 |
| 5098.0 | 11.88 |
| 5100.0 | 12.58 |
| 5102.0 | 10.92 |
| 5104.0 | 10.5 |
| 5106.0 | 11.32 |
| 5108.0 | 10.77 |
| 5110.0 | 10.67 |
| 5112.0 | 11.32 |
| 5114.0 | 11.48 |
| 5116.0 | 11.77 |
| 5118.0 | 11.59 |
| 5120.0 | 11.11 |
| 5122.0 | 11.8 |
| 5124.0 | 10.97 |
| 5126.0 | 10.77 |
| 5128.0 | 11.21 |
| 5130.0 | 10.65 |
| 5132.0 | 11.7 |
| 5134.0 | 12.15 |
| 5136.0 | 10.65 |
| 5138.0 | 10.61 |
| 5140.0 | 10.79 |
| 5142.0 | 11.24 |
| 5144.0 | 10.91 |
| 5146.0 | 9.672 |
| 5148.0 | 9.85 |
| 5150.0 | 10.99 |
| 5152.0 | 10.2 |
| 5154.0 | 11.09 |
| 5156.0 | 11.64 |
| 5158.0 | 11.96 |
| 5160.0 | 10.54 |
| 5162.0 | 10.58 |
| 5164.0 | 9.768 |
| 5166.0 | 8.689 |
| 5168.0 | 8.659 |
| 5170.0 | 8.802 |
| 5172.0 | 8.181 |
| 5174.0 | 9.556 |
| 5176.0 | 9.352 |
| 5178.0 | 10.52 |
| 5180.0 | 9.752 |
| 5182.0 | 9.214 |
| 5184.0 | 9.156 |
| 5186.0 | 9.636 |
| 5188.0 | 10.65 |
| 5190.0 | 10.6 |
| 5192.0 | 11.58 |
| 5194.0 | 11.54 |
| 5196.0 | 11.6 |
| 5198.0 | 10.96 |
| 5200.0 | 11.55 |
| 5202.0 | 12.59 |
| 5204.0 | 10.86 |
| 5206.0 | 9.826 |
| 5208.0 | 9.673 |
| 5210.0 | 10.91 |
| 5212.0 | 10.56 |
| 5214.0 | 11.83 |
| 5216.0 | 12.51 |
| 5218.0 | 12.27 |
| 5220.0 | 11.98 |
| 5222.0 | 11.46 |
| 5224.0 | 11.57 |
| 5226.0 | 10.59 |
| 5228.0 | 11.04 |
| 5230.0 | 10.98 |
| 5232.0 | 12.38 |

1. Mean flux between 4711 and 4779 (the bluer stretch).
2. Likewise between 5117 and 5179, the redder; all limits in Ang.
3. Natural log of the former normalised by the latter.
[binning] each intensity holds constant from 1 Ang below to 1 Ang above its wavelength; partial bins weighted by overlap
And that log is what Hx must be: 0.11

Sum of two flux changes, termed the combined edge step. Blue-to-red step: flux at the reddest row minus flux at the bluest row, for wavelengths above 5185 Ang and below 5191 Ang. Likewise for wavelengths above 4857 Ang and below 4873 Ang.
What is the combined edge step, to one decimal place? 2.3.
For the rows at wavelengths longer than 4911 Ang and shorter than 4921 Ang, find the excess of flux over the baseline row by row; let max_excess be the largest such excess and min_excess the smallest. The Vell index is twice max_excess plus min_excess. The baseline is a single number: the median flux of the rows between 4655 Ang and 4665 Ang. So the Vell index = 1.9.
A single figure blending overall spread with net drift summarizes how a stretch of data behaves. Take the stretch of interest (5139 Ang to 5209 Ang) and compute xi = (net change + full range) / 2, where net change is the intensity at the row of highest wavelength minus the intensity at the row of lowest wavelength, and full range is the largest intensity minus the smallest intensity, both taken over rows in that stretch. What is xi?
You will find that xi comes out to 1.65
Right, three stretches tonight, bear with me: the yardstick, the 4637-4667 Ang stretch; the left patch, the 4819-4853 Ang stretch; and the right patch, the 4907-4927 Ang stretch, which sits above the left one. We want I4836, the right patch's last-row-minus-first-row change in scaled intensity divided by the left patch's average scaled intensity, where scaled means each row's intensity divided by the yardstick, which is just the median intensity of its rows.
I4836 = 0.09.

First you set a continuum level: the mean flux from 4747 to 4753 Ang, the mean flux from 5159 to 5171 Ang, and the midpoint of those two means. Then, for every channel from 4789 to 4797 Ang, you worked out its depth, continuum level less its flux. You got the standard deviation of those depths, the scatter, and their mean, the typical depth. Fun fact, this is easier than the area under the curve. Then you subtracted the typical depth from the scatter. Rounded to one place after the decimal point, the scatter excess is 1.6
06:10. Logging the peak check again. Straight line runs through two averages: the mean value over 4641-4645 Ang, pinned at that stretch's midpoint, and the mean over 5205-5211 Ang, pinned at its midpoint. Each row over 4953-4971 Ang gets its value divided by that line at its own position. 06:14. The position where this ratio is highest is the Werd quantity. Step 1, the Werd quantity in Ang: 4960.0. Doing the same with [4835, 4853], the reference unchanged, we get 4840.0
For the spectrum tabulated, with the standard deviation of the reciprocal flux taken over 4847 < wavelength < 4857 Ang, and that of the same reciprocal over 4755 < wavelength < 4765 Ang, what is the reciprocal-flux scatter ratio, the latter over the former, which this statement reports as 0.82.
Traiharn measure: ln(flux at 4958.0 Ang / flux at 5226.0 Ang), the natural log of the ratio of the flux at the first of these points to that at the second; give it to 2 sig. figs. 0.20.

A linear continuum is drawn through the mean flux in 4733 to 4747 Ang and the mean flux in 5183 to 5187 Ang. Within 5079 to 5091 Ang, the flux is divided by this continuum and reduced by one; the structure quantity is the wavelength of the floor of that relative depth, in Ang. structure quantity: 5080.0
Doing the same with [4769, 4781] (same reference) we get 4774.0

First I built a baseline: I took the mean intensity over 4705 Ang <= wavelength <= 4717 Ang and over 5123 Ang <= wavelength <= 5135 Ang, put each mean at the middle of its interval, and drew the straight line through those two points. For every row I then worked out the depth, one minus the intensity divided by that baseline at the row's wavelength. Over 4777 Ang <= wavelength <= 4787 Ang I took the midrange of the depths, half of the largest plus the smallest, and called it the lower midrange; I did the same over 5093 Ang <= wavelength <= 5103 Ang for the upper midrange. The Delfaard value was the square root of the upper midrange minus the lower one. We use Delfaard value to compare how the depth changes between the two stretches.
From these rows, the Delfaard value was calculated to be 0.22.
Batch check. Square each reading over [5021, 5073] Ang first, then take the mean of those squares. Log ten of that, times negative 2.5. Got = -5.30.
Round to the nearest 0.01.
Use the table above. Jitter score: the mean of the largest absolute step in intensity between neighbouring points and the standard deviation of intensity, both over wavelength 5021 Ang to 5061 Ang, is 0.99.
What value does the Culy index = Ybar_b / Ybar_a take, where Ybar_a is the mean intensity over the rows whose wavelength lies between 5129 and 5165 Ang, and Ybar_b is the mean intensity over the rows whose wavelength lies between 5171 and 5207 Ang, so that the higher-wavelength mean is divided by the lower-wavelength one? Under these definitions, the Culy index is 0.96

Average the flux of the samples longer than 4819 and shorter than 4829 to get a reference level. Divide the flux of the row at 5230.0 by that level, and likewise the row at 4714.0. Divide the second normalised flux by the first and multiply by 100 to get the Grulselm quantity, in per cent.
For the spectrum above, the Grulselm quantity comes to 106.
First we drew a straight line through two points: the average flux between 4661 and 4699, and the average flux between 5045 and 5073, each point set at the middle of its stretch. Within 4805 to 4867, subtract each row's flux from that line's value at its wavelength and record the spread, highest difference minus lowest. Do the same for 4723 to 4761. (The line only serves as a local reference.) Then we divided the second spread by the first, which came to 0.63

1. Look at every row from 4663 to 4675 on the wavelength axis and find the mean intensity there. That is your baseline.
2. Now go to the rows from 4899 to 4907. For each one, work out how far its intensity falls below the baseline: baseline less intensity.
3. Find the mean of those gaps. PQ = -1.9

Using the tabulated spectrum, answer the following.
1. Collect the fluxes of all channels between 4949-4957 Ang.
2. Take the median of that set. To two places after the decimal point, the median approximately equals 12.24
